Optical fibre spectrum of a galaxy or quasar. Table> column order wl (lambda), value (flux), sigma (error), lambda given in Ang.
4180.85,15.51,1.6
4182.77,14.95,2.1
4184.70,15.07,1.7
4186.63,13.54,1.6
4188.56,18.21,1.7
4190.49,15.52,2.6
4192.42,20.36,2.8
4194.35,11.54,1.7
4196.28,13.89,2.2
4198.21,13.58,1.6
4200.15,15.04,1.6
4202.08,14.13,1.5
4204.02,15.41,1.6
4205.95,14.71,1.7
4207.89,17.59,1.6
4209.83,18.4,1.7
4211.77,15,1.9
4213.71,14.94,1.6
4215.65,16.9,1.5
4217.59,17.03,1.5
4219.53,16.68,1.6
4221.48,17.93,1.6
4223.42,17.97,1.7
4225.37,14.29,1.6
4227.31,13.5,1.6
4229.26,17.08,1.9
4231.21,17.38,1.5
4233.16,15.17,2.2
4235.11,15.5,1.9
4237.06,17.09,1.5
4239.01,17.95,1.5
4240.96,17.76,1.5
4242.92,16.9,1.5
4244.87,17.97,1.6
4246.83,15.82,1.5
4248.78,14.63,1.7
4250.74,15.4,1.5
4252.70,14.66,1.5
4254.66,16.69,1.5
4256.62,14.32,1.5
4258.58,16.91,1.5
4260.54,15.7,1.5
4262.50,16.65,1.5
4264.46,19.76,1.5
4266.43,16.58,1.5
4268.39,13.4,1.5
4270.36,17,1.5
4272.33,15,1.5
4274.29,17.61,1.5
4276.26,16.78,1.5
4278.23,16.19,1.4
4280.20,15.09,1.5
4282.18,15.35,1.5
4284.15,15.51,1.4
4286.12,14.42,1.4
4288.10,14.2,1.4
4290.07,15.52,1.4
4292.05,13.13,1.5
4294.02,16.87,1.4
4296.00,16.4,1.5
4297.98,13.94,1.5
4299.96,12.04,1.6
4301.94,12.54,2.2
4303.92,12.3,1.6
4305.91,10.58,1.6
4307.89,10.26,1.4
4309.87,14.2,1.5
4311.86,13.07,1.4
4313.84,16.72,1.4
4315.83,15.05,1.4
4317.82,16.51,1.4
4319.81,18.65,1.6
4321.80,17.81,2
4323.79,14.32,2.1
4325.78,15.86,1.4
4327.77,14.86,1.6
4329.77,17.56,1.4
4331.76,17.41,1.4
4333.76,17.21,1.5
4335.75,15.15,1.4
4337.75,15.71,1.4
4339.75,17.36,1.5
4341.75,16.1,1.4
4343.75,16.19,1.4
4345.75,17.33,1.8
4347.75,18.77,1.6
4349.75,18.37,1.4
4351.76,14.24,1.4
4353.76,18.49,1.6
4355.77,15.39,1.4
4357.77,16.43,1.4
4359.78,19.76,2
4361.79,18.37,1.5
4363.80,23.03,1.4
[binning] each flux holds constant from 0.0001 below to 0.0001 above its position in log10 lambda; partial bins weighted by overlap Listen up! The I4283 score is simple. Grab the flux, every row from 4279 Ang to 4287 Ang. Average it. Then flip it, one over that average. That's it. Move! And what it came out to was 0.066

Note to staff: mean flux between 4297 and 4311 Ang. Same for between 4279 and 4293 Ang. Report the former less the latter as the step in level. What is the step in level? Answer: -2.5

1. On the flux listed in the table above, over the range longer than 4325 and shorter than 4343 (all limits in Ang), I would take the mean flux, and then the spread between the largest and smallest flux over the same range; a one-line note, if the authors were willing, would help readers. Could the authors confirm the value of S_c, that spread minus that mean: -13.7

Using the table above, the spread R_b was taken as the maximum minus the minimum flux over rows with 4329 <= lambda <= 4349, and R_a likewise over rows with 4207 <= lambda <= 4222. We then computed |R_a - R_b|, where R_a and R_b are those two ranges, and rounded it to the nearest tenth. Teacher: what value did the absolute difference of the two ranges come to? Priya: 0.2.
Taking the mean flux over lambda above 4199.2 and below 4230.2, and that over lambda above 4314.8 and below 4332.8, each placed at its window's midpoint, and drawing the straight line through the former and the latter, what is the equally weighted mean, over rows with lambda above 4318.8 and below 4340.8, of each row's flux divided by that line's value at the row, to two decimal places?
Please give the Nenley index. 1.00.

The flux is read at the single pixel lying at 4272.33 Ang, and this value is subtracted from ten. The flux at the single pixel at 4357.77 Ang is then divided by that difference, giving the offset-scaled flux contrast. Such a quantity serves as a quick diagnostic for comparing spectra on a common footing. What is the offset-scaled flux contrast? -3.3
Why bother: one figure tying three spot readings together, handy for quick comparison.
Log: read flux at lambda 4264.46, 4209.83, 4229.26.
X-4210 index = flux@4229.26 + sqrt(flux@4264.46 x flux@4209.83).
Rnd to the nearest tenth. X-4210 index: 36.1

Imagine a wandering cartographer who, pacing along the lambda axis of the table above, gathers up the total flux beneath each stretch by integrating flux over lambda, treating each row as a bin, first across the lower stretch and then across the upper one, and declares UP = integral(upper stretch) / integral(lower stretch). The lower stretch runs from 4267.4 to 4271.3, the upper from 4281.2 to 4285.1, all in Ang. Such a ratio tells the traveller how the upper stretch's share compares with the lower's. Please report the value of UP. 1.02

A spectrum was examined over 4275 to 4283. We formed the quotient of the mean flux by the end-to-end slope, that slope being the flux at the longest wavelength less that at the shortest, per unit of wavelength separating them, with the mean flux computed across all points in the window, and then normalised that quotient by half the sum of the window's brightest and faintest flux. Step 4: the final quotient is -4.1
